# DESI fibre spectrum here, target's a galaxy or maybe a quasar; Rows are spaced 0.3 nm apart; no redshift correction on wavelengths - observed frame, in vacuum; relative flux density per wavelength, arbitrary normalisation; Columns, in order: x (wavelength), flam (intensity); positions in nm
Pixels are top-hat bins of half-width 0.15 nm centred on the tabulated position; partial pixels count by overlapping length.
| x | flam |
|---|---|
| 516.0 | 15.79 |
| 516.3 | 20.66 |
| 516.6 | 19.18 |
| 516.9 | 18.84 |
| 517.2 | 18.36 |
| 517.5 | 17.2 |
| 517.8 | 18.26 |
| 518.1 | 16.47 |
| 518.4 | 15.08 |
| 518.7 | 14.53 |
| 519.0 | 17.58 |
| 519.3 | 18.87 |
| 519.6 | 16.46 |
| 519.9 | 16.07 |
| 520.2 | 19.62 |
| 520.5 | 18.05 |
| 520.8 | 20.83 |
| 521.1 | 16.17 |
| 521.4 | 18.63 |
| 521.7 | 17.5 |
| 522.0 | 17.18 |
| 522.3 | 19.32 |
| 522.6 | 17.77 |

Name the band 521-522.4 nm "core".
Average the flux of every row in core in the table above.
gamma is 17.8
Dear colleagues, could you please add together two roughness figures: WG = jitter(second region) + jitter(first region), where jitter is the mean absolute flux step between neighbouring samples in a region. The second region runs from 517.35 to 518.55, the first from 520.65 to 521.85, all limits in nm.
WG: 4.2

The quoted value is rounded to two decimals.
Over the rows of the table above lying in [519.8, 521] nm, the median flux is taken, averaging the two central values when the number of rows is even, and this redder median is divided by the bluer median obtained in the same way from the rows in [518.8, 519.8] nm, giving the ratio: 1.07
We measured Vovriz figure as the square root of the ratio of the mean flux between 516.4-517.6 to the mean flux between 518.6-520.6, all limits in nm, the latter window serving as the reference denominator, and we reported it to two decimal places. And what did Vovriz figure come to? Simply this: 1.03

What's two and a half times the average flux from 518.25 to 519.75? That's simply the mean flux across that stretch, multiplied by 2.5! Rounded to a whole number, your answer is 41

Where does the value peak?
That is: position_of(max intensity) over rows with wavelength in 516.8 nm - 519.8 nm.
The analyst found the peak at 519.3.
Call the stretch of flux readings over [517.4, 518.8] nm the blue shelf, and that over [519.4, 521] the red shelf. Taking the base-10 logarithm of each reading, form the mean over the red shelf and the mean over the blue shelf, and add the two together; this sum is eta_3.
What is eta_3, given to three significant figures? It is 2.47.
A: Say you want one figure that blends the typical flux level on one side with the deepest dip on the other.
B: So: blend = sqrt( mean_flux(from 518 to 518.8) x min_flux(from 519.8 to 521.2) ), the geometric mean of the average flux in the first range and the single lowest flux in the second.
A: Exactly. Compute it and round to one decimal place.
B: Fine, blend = 15.7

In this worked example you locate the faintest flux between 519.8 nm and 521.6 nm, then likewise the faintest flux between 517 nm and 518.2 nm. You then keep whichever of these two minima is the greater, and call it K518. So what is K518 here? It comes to 16.5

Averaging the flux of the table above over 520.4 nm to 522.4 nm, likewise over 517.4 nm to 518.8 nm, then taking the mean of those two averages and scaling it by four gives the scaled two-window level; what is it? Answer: 69.1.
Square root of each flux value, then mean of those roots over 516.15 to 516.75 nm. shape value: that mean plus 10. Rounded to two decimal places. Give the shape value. 14.46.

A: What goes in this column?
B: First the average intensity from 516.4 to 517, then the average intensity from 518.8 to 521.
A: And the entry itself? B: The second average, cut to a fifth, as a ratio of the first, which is 0.19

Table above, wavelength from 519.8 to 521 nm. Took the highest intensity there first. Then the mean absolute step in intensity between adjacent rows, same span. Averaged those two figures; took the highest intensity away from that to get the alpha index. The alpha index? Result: -9.1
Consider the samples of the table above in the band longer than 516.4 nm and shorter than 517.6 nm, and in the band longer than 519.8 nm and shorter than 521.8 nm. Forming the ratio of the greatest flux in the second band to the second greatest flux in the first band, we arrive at 1.11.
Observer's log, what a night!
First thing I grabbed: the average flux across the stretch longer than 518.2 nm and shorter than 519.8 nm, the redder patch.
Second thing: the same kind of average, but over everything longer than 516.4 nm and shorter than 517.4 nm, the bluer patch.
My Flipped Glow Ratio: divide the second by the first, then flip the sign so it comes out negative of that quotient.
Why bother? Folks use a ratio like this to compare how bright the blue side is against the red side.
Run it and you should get -1.14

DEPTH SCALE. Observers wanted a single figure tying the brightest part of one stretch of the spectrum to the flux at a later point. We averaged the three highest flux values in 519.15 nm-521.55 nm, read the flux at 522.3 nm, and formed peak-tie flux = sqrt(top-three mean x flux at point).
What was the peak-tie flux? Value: 19.5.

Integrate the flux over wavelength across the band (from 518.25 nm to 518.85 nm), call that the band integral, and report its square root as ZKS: 2.98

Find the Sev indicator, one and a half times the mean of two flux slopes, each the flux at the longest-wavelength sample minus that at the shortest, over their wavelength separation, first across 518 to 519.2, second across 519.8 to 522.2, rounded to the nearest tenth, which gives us 1.3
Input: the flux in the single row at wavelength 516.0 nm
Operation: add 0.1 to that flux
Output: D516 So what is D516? 15.9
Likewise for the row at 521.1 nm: 16.3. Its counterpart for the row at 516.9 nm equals 18.9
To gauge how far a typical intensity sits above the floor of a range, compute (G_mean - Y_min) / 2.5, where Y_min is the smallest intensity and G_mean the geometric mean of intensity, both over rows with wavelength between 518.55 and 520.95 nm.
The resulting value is 1.2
